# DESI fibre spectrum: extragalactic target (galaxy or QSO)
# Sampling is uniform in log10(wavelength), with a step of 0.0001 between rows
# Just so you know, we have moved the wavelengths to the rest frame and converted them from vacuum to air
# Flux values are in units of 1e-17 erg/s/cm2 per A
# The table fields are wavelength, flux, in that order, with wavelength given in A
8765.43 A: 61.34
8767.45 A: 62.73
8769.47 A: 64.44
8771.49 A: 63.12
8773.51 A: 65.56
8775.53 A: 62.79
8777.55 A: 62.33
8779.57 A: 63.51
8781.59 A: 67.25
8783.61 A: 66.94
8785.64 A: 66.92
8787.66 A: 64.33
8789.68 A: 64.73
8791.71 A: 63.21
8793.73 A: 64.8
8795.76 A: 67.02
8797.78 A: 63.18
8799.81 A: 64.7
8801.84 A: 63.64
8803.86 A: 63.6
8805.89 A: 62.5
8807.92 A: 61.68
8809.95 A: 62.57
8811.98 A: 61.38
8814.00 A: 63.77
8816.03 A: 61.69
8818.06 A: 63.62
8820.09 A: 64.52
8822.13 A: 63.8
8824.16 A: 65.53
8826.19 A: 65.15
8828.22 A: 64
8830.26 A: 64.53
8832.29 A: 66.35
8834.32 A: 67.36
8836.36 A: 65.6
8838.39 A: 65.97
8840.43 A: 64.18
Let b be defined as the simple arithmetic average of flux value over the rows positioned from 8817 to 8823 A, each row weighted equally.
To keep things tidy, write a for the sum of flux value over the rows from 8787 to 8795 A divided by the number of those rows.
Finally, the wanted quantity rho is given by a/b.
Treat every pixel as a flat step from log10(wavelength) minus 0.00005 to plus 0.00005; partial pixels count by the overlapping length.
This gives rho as 1.00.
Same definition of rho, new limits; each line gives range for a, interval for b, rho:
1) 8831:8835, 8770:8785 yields 1.04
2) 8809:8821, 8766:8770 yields 0.99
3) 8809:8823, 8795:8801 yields 0.97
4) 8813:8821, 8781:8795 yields 0.97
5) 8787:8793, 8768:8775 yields 1.00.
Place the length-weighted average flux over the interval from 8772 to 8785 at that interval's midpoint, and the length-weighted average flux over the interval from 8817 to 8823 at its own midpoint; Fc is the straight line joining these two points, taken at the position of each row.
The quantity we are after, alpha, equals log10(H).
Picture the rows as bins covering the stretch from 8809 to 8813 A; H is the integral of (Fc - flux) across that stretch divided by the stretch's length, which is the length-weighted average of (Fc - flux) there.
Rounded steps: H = 2.1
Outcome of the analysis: 0.32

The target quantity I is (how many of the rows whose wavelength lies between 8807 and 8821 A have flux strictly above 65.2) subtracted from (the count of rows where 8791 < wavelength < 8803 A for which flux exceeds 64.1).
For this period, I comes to 3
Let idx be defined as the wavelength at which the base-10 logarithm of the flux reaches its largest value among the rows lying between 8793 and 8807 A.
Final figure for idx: 8795.76 A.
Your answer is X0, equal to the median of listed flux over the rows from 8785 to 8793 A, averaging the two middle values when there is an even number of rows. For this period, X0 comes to 64.5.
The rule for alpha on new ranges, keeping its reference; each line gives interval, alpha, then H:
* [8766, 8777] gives 0.11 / 1.3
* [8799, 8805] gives -0.49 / 0.3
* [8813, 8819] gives -0.02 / 0.9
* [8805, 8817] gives 0.26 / 1.8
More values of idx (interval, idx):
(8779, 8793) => 8781.59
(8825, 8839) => 8834.32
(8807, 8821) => 8820.09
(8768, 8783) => 8781.59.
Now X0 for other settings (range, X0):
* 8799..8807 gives 63.6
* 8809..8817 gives 62.1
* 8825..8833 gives 64.8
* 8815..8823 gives 63.7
